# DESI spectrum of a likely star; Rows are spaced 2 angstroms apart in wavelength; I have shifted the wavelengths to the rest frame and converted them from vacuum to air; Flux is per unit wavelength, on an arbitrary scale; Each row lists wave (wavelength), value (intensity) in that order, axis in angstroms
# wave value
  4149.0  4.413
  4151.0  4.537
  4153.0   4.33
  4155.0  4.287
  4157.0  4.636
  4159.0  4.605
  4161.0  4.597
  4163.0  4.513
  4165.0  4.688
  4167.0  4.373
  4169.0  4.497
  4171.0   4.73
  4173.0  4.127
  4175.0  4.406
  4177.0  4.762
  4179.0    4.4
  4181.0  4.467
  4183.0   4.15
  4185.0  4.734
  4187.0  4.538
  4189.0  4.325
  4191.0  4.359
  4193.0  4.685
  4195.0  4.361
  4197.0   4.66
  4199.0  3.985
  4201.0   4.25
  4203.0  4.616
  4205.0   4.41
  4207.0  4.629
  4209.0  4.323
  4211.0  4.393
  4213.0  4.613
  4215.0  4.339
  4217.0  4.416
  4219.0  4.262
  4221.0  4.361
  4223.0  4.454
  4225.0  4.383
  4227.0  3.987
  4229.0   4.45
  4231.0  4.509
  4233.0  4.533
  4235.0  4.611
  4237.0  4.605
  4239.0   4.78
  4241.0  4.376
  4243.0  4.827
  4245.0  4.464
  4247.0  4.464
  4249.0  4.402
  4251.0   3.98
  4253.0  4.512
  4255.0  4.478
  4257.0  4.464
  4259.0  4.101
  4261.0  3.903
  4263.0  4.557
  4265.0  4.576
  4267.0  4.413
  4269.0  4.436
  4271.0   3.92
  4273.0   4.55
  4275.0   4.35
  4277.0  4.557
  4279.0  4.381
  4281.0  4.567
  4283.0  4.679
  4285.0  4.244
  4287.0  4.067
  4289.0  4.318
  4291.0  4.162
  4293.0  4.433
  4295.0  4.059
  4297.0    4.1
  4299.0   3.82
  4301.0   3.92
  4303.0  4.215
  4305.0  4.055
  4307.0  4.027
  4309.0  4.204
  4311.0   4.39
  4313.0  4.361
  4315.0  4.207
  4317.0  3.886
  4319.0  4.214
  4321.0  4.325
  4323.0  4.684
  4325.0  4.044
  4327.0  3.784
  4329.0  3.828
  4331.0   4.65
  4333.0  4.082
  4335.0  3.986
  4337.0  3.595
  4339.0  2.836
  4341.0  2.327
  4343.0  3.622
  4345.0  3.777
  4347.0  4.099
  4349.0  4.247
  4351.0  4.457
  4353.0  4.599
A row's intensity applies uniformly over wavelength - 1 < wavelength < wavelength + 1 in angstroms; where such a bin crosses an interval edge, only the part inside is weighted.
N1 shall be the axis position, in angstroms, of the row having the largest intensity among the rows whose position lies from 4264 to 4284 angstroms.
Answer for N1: 4283.0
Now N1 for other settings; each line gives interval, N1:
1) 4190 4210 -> 4193.0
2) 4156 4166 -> 4165.0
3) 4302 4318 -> 4311.0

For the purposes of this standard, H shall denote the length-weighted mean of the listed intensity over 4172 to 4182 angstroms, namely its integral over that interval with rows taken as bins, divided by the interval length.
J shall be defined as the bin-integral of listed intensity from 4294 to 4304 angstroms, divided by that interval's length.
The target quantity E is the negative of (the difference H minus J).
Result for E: -0.41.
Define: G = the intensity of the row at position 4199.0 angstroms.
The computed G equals 3.985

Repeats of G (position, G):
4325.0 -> 4.044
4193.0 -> 4.685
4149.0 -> 4.413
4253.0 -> 4.512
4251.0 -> 3.98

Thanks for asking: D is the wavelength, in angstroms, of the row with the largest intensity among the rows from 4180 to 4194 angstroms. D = 4185.0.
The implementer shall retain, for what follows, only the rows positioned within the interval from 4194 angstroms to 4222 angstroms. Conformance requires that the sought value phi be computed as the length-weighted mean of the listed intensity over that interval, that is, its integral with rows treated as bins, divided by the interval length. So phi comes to 4.40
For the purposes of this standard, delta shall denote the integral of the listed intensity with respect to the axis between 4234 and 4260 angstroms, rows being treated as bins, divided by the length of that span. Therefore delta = 4.47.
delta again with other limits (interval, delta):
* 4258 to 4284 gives 4.38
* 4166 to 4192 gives 4.45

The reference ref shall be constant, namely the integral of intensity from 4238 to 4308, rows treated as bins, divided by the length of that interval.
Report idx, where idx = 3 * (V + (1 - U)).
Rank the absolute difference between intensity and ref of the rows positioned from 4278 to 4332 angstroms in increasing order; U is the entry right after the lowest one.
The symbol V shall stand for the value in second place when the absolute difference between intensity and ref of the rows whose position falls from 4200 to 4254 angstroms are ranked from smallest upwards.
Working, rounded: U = 0.006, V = 0.020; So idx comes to 3.04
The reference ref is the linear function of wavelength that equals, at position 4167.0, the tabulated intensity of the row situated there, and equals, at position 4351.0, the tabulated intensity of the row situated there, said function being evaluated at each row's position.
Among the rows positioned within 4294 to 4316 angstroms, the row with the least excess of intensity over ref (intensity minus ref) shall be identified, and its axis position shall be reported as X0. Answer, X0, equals 4299.0 angstroms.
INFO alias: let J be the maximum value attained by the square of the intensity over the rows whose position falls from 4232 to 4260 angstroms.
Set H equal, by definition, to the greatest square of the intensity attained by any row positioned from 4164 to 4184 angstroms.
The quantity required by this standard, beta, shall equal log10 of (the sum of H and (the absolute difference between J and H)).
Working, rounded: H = 22.7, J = 23.3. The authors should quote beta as 1.367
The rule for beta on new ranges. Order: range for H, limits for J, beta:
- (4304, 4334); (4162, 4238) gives 1.356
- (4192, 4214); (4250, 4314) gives 1.343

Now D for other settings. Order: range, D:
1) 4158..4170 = 4165.0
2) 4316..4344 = 4323.0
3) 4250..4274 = 4265.0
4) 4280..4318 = 4283.0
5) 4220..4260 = 4243.0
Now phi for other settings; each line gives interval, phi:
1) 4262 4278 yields 4.42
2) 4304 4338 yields 4.14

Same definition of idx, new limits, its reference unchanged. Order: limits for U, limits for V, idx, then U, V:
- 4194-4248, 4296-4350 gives 3.07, 0.020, 0.042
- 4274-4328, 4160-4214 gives 3.00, 0.006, 0.006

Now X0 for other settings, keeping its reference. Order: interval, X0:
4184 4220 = 4199.0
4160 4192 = 4173.0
